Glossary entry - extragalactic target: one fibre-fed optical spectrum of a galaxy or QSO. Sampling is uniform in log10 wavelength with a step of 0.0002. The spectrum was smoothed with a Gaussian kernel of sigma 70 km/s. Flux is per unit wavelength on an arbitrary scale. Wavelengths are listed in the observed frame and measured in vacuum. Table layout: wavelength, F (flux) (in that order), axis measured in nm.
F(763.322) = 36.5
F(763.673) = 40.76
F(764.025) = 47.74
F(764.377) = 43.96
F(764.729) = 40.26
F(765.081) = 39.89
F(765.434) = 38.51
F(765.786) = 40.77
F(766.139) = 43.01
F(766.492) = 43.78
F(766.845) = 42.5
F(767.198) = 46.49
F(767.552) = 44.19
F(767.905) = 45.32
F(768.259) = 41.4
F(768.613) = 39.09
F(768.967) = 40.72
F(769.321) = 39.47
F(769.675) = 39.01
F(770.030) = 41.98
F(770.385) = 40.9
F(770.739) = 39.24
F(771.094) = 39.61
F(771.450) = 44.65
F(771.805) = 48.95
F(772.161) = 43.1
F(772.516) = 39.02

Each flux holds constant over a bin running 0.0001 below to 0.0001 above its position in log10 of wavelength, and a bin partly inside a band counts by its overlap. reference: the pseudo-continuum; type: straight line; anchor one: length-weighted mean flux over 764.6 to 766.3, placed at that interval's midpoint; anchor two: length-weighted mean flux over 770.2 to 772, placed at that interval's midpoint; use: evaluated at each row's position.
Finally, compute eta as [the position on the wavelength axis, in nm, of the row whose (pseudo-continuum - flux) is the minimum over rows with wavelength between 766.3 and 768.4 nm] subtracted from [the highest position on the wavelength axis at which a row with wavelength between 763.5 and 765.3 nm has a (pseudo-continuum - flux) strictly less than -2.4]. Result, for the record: -2.82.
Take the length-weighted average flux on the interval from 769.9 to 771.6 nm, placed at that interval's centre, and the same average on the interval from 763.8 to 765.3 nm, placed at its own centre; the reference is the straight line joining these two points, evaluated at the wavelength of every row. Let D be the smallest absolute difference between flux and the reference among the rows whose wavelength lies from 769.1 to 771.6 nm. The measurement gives 0.39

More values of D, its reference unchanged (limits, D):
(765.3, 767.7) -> 0.33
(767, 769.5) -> 0.42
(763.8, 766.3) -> 0.66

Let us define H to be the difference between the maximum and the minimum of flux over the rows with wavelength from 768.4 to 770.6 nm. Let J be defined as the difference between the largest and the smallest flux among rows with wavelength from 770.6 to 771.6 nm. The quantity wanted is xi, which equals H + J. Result 8.4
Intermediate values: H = 3.0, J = 5.4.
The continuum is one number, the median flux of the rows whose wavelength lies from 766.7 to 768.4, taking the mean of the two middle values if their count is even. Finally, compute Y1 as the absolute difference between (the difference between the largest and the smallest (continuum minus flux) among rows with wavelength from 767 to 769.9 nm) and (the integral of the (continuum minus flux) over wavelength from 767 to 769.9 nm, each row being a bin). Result 1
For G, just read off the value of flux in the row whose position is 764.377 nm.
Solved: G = 43.96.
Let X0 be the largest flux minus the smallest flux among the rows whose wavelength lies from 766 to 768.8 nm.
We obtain 7.4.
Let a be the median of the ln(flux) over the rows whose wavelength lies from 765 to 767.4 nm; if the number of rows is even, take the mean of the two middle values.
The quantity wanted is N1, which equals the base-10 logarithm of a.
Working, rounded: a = 3.75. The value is 0.574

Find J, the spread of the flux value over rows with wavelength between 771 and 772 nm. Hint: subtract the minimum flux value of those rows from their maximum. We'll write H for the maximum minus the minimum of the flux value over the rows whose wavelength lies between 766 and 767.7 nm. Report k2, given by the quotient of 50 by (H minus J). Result -9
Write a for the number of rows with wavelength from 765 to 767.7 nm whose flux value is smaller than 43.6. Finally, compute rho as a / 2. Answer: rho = 2.5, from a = 5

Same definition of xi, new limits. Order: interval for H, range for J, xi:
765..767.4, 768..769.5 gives 10.3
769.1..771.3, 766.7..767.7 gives 7.0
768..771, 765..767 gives 8.2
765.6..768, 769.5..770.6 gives 8.7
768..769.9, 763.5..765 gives 9.9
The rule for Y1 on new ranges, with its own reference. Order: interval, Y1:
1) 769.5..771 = 3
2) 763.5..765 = 6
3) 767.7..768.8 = 4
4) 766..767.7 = 4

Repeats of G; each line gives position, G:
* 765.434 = 38.51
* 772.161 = 43.1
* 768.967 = 40.72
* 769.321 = 39.47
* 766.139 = 43.01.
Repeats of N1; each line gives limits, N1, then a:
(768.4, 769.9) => 0.565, 3.67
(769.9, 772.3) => 0.573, 3.74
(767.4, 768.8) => 0.575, 3.76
